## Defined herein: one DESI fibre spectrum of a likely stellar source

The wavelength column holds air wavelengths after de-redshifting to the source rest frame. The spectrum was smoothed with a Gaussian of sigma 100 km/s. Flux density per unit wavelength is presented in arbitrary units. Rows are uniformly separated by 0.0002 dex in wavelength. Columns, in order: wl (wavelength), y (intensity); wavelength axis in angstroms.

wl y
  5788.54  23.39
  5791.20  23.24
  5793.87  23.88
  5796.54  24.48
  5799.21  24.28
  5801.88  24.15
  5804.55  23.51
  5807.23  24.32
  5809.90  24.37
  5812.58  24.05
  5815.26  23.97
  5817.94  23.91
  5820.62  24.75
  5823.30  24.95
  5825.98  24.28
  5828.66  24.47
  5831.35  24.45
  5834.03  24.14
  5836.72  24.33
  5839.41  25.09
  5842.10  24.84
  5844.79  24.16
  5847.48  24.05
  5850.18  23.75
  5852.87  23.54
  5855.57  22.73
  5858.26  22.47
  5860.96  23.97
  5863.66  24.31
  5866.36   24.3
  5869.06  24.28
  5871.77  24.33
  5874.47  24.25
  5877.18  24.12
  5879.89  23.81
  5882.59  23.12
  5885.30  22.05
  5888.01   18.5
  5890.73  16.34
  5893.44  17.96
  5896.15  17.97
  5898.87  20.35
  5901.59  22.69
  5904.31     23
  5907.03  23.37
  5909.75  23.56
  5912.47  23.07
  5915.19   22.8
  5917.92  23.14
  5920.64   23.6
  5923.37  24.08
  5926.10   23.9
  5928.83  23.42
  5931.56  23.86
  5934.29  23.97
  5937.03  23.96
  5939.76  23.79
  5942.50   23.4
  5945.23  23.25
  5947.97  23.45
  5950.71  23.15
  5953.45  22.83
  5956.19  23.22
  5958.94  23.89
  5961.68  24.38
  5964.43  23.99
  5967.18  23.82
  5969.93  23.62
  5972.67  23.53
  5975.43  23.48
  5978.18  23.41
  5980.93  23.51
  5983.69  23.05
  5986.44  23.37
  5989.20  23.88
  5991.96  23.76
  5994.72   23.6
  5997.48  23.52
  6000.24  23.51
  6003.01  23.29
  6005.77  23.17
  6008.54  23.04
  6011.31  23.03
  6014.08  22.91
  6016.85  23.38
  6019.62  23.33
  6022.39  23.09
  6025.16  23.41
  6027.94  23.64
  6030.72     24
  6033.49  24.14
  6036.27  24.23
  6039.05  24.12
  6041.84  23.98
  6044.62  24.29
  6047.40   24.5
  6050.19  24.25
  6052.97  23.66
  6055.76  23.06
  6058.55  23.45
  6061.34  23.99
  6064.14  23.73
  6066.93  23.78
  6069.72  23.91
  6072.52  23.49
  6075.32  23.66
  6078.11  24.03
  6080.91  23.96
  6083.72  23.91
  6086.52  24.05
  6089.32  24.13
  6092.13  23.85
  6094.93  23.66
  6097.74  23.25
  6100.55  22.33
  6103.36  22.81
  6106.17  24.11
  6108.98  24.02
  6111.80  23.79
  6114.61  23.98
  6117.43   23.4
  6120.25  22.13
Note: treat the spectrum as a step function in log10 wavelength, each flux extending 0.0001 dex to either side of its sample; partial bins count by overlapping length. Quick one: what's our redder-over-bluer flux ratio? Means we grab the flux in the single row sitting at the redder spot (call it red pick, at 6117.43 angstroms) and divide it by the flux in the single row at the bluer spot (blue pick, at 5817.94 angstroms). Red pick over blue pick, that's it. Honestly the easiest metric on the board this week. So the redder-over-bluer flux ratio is 0.98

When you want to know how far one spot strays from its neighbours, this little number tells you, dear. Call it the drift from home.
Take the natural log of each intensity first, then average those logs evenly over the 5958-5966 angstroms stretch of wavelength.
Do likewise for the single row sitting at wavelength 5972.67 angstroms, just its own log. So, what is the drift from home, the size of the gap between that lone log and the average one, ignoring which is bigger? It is 0.023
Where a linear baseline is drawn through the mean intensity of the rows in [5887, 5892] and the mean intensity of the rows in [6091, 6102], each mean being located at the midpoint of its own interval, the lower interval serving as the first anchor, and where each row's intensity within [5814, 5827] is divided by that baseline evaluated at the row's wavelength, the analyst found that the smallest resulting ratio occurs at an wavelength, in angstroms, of 5817.94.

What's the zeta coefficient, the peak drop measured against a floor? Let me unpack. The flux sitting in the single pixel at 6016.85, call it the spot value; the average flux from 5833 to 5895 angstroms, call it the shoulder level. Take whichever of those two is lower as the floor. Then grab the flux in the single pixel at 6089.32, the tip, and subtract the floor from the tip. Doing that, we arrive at 1.1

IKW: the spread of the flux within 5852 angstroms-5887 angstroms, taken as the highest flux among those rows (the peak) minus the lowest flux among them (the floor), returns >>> 2.3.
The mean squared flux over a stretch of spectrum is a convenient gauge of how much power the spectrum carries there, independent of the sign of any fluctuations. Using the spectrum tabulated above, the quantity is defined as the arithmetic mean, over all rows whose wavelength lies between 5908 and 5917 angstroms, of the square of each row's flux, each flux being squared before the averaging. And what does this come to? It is 536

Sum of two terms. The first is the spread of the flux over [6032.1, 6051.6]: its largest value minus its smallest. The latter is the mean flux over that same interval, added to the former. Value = 24.7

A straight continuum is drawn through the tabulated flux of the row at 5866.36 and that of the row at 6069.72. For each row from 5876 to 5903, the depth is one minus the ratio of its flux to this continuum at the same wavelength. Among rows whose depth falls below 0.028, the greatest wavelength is 5879.89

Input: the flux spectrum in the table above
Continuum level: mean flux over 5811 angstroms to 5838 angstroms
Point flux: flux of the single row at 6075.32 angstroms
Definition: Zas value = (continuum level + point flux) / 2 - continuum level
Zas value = -0.33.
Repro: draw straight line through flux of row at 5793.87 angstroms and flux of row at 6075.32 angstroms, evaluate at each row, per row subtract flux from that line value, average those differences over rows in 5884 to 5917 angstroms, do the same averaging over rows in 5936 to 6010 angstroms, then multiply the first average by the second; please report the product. 0.64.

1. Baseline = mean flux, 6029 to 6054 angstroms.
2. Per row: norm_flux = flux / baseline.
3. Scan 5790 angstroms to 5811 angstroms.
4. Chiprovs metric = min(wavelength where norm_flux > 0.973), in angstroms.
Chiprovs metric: 5793.87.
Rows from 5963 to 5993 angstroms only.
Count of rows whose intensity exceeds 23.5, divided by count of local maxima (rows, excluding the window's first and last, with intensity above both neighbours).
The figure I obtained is 3.5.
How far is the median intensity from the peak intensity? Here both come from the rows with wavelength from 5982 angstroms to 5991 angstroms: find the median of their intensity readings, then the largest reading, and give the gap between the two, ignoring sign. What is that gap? 0.5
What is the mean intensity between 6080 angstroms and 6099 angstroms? 23.8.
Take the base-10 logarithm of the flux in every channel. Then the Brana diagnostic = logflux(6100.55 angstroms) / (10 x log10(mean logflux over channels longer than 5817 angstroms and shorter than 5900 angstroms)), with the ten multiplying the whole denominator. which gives 1.01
